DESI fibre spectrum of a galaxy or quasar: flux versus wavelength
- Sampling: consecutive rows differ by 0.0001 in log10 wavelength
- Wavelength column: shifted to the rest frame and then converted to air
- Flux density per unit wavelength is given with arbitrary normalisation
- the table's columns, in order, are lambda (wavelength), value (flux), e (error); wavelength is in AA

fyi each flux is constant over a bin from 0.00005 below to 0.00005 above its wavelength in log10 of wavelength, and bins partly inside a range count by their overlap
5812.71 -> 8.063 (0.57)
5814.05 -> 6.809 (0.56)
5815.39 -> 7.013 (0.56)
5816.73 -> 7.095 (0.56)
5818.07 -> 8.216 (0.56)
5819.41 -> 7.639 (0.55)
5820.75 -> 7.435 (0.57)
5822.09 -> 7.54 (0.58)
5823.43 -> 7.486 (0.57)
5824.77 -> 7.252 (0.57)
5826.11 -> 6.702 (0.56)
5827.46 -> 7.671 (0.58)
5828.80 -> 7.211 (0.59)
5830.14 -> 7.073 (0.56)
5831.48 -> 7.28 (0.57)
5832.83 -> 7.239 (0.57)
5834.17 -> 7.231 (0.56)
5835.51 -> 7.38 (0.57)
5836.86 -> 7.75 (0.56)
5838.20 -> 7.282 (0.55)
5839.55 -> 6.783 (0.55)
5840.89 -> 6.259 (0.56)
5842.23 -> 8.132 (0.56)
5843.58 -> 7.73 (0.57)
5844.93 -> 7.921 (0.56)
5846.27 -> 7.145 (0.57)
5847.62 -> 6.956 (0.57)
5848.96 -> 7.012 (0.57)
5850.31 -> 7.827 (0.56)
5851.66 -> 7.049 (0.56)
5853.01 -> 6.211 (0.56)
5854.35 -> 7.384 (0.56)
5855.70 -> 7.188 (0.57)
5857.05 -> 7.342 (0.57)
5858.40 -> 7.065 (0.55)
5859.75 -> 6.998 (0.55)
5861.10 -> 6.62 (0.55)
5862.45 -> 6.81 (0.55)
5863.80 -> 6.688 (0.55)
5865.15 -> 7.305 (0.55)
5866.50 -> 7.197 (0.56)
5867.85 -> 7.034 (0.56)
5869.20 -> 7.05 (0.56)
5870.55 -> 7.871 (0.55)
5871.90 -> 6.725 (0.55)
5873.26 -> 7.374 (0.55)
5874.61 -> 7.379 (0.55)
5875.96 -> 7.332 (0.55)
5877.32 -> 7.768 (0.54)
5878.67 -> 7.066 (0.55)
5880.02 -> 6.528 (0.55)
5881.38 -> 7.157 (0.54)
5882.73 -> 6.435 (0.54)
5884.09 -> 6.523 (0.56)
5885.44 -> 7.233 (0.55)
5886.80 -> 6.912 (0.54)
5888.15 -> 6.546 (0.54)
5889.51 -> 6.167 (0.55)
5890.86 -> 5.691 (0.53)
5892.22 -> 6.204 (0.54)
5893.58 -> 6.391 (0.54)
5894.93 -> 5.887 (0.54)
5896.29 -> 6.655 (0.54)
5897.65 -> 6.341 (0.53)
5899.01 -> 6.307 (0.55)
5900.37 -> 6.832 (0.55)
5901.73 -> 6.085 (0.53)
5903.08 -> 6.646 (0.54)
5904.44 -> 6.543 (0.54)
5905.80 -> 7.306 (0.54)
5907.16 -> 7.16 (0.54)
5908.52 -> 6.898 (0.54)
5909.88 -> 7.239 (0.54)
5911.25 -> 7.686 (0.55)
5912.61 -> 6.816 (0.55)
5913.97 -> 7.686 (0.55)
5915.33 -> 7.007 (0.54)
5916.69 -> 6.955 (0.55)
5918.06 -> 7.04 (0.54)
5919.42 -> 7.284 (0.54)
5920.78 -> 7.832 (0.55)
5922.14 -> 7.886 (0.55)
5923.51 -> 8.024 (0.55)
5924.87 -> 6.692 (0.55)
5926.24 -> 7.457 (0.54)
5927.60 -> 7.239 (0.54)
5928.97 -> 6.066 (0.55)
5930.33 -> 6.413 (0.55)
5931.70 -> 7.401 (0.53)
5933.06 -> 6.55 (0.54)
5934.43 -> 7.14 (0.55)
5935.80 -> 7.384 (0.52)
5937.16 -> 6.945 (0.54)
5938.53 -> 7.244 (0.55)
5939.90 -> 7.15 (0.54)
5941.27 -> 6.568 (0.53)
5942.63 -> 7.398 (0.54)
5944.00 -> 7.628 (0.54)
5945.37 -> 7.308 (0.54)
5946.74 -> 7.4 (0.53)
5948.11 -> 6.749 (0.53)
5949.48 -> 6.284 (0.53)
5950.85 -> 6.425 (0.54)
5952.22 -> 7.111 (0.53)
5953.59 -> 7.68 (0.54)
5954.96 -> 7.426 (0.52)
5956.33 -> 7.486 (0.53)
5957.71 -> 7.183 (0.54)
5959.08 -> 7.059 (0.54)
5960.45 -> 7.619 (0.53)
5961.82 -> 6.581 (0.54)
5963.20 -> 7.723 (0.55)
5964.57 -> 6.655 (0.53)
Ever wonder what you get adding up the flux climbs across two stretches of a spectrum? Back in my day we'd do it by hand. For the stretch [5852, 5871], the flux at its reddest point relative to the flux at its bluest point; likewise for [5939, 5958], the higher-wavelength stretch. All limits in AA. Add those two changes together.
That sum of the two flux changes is 1.7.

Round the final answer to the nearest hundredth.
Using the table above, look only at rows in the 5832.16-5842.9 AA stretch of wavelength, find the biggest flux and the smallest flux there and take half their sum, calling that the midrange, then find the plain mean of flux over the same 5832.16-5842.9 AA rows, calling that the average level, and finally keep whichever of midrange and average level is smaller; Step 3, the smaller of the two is 7.20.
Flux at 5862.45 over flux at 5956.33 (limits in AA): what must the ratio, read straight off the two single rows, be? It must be 0.91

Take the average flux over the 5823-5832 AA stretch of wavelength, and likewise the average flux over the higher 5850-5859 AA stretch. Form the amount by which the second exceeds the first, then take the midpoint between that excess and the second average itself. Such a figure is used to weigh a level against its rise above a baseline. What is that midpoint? 3.5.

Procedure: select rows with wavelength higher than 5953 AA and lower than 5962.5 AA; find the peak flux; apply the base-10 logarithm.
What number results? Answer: 0.885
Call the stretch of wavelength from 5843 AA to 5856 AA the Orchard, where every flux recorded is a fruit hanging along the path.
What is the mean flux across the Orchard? 7.24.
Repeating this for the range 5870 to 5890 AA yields 7.00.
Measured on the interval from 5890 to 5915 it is 6.69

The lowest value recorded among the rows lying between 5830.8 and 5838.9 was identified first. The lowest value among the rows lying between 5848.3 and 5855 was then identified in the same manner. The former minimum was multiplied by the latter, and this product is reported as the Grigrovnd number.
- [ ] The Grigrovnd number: 44.9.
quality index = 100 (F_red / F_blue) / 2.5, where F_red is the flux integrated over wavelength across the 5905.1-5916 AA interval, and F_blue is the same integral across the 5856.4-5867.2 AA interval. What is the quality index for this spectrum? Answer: 41.6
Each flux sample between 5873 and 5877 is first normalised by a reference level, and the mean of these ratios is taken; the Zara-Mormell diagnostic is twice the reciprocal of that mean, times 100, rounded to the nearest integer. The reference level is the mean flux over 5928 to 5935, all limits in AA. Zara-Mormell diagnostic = 182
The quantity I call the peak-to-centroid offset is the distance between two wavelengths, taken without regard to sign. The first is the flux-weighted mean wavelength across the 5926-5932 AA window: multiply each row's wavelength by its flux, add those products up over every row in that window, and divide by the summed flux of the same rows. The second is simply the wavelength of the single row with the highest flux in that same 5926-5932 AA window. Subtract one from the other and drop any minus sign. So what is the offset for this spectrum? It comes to 2.7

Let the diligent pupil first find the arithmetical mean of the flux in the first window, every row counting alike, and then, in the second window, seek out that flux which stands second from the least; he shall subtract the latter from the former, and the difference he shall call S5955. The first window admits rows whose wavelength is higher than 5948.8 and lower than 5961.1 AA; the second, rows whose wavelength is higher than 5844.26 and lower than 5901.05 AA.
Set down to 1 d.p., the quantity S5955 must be 1.3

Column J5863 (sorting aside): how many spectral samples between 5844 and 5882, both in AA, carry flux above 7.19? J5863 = 11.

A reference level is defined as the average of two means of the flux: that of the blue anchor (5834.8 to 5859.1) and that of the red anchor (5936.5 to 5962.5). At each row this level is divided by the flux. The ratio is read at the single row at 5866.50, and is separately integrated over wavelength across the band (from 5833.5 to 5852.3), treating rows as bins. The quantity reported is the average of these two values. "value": 9.8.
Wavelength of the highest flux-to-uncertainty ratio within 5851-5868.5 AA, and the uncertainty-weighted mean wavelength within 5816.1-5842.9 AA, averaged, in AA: 5847.3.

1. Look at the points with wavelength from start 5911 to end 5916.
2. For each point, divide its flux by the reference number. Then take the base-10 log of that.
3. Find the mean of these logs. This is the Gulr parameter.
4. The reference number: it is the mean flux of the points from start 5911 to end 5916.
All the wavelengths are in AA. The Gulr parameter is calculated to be -0.001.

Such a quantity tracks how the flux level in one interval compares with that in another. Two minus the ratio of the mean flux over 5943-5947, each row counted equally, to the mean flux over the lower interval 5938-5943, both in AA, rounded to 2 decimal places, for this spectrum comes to 0.95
